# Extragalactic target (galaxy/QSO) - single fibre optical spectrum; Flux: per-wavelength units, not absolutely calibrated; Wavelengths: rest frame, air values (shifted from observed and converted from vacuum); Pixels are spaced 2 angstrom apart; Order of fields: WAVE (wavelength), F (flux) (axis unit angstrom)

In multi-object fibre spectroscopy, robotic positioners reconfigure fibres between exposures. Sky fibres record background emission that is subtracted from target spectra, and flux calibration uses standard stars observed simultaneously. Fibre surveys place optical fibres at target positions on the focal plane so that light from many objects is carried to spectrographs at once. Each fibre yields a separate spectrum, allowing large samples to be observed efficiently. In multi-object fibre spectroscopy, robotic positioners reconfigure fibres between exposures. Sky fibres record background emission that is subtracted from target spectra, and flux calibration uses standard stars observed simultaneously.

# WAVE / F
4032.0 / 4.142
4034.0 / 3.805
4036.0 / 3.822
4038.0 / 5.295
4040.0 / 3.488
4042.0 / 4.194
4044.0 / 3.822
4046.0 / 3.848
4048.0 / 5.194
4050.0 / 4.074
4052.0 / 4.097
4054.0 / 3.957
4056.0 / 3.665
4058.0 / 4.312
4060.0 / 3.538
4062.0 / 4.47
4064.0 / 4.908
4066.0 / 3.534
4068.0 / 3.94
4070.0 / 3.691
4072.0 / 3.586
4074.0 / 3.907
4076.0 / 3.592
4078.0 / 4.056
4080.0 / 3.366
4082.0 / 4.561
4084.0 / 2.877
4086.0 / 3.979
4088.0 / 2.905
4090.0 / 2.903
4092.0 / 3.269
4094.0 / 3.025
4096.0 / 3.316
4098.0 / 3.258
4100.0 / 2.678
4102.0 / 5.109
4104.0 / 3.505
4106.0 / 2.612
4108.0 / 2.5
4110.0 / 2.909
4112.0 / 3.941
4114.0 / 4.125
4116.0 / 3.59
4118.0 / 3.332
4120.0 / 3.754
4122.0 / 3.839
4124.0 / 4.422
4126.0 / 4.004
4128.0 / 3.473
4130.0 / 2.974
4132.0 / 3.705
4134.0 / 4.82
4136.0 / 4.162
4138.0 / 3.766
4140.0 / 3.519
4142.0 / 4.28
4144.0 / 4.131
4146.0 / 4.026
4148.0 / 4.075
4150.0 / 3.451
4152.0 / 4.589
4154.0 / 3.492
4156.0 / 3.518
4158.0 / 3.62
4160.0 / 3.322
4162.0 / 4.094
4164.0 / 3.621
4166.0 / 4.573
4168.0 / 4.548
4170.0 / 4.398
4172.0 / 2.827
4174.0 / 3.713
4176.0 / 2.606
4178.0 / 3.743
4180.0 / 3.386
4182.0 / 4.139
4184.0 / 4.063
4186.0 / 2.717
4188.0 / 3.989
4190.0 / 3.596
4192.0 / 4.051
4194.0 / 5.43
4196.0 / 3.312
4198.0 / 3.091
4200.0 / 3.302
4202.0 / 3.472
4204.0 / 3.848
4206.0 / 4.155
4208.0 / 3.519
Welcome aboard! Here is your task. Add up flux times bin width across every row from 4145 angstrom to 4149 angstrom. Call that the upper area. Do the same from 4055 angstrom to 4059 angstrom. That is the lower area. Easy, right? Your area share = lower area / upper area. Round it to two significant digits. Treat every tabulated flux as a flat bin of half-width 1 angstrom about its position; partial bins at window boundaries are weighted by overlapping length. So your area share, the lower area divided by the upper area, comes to 0.98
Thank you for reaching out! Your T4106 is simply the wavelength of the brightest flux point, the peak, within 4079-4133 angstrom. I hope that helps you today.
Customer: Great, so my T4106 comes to 4102.0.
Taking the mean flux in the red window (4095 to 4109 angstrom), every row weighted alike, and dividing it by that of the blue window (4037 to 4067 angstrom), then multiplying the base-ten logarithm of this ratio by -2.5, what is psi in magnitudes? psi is 0.26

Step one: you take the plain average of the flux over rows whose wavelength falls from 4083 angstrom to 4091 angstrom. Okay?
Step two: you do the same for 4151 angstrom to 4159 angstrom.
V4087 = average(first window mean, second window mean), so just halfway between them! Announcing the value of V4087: 3.49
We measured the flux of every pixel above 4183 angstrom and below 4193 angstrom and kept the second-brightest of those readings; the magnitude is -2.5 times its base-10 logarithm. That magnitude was -1.52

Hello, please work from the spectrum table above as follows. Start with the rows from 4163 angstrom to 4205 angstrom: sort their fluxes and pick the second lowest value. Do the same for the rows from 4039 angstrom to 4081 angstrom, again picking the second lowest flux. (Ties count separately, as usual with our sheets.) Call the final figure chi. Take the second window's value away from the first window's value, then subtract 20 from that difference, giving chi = -20.8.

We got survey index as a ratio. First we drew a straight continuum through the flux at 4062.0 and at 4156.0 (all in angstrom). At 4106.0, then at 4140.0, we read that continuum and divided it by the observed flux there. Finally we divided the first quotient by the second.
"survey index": 1.47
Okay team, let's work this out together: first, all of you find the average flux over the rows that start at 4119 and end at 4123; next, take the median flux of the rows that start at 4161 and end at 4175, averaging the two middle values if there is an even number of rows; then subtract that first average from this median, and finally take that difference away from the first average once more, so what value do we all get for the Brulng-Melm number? 3.5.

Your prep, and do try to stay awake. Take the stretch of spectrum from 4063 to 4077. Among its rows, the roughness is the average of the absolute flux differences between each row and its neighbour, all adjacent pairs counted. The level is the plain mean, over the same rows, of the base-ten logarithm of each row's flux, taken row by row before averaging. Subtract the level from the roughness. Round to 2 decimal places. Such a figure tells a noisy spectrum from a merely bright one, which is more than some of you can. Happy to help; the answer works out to -0.12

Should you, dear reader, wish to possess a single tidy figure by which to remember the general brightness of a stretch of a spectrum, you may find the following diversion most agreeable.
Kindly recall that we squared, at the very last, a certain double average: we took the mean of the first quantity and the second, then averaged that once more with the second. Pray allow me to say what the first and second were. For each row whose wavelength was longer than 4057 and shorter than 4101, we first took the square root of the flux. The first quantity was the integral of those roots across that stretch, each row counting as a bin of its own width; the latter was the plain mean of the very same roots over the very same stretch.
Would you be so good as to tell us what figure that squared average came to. 497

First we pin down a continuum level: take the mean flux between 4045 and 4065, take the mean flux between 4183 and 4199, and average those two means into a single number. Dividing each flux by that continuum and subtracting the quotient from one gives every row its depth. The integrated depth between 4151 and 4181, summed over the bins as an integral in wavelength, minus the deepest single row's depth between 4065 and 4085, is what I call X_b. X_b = 1.7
